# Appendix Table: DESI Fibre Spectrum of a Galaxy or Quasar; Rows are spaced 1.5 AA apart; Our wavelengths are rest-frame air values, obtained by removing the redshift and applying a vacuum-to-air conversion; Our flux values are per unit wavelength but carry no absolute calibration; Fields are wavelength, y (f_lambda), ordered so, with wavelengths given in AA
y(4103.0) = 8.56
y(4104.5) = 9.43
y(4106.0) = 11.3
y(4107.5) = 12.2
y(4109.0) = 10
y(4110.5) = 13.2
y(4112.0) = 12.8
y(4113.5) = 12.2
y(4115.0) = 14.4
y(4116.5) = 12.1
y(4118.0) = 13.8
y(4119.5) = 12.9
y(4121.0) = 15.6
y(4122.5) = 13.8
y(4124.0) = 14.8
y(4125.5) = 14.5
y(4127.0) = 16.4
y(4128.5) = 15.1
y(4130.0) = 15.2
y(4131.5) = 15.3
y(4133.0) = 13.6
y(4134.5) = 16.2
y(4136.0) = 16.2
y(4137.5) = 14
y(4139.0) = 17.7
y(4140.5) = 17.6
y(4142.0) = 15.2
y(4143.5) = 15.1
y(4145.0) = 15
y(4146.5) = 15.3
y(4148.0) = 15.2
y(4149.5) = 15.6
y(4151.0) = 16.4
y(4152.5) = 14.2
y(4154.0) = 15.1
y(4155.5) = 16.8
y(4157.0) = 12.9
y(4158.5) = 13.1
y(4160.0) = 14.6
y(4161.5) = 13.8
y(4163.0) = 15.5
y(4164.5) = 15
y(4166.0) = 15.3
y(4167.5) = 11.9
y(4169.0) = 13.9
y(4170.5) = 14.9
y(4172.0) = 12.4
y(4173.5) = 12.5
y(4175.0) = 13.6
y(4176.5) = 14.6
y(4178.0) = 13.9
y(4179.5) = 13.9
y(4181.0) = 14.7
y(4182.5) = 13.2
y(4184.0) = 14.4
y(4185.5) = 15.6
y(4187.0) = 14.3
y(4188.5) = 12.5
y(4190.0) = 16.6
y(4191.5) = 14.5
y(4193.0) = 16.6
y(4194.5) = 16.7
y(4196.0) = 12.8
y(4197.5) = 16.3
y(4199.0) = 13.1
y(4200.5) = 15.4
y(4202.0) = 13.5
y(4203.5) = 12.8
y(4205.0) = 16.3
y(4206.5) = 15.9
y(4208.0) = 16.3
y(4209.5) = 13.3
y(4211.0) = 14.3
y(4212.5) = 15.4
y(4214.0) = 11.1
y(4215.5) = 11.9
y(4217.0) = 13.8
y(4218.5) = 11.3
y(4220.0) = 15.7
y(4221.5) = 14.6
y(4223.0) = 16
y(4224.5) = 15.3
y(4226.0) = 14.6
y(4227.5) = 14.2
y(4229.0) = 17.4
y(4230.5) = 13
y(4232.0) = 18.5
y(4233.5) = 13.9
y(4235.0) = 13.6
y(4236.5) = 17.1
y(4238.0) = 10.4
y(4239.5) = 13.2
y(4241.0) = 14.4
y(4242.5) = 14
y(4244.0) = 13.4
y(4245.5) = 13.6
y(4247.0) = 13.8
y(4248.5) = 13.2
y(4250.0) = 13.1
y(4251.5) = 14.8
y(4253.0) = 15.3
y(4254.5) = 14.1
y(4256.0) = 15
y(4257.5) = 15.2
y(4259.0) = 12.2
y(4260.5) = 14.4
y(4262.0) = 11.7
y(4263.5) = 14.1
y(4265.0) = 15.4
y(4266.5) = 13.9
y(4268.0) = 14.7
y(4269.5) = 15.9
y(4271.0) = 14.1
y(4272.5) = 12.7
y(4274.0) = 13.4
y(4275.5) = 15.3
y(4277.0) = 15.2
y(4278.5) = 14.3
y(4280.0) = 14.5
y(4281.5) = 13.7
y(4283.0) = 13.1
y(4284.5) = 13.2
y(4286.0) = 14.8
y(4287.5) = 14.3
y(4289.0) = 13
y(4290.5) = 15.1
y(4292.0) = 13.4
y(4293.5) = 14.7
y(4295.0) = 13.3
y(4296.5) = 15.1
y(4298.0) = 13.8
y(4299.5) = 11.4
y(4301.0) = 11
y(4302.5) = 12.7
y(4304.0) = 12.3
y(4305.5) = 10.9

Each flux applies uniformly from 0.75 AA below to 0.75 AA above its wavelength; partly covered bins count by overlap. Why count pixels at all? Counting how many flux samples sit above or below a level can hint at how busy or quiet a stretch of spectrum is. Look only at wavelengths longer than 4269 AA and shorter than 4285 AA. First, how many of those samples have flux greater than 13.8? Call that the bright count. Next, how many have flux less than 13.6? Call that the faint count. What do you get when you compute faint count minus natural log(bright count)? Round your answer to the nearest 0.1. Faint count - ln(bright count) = 2.2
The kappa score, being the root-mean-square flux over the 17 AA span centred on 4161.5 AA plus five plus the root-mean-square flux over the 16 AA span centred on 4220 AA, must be 33.5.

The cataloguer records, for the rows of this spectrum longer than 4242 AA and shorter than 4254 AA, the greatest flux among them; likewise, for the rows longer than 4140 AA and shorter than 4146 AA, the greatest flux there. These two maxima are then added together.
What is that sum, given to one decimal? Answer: 32.9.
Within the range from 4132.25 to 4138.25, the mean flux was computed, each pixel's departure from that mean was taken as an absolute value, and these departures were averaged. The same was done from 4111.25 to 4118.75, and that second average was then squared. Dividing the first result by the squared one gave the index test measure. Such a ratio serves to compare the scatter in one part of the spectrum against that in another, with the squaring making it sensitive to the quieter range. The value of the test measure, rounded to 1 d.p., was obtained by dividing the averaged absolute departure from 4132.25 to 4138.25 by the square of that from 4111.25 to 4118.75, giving 1.7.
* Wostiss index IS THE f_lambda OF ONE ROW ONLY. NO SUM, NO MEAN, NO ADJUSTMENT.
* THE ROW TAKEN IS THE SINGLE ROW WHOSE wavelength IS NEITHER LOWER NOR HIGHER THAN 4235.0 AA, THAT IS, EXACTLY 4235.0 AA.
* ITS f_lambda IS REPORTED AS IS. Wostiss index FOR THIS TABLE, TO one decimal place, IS 13.6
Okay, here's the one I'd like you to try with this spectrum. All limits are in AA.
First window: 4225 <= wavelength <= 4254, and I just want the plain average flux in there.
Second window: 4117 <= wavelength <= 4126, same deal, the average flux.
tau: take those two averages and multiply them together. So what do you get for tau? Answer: 203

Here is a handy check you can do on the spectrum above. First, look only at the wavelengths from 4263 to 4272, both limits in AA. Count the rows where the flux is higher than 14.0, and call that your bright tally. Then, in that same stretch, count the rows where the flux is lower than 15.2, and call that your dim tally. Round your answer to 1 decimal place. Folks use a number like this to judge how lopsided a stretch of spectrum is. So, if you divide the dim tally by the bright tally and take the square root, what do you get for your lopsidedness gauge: 0.9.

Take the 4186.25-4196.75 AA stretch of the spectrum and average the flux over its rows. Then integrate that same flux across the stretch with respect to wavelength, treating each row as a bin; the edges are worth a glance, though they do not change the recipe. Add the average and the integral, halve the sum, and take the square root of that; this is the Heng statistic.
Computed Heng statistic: 9.2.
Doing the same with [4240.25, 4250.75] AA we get 8.9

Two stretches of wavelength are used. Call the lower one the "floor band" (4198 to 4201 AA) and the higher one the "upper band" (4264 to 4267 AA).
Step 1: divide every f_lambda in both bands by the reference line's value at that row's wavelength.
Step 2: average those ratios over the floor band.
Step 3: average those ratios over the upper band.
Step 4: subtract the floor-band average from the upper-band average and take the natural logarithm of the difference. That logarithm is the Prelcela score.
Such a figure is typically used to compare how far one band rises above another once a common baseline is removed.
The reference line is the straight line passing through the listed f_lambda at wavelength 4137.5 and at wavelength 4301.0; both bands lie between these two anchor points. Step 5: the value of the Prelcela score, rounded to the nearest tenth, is -1.9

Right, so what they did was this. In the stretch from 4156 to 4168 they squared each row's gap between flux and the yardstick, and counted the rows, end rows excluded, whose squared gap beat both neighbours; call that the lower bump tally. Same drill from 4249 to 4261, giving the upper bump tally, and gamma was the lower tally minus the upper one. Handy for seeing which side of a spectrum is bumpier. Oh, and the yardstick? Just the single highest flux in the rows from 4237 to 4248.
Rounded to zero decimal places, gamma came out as -1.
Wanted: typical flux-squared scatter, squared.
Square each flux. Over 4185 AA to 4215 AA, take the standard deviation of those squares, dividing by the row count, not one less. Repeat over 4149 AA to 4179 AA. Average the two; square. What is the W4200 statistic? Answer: 1761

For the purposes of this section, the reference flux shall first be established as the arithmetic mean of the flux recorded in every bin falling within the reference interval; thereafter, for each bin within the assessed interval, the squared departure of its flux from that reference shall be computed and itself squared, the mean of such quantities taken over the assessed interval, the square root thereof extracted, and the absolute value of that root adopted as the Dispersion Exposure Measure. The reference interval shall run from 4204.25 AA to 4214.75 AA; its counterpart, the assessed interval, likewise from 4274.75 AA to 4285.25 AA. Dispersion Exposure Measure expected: 1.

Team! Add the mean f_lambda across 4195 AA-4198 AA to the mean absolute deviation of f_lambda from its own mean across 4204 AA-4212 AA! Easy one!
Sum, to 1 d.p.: 15.7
